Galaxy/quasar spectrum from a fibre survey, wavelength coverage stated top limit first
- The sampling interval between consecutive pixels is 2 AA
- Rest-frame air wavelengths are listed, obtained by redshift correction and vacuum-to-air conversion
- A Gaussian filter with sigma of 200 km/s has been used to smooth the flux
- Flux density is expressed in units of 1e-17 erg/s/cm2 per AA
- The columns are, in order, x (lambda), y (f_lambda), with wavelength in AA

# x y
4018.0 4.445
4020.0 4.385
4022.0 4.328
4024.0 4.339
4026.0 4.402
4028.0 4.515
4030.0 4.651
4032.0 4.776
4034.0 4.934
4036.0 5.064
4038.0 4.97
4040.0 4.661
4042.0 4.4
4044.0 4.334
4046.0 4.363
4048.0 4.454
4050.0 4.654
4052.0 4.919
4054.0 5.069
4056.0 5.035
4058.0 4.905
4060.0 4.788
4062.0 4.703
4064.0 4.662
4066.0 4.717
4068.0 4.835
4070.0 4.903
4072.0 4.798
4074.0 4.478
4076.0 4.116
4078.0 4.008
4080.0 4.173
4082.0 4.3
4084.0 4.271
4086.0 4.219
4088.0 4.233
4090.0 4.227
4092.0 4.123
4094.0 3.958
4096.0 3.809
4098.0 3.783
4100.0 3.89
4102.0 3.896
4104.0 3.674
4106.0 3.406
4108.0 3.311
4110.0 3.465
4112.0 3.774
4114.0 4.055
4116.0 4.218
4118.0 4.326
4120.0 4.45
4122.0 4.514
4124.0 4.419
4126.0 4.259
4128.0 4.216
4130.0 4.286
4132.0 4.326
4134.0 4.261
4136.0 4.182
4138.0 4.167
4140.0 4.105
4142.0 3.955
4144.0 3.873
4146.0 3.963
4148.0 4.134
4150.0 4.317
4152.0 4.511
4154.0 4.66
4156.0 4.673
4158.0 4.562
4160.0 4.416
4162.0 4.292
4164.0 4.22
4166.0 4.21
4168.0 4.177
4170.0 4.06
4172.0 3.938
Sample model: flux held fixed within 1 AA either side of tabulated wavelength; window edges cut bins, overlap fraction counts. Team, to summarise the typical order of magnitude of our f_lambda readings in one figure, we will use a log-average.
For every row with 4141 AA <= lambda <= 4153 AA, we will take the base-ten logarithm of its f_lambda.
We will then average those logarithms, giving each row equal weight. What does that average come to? 0.61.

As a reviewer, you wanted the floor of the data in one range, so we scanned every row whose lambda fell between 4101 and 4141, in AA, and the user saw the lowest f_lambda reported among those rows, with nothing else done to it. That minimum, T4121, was 3.311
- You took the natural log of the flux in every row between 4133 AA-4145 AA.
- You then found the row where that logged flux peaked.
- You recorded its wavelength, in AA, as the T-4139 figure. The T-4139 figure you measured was 4134.0 AA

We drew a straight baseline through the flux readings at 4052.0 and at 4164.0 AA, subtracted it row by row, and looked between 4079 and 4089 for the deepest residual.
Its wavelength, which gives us 4080.0 AA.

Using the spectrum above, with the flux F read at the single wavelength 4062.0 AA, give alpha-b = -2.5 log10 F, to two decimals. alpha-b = -1.68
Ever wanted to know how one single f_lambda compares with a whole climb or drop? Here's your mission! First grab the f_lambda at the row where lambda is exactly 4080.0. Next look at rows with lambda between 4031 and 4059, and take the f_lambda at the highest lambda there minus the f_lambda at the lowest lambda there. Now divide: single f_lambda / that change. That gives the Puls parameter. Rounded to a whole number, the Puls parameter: 32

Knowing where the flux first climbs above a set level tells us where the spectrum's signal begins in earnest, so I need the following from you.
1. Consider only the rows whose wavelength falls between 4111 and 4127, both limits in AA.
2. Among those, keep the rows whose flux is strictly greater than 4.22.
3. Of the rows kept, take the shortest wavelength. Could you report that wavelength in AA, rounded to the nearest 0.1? 4118.0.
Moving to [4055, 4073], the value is 4056.0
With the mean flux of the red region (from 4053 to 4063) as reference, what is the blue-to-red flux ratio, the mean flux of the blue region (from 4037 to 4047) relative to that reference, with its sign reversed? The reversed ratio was -0.93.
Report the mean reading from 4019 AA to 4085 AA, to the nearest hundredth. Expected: 4.60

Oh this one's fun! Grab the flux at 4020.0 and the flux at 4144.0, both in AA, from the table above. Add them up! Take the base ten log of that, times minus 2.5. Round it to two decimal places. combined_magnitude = -2.29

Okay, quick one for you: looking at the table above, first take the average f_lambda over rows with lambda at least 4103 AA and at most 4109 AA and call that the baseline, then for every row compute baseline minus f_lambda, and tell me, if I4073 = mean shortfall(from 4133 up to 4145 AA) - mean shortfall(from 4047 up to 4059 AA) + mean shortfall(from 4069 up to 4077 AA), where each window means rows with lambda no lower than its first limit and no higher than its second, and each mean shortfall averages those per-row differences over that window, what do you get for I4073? -0.36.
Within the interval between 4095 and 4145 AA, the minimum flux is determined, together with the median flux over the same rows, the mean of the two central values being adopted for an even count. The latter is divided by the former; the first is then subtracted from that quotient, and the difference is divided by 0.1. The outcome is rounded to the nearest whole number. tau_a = -21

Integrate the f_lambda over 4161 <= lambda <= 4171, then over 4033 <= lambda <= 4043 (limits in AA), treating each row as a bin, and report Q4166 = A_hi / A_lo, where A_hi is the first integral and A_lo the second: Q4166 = 0.87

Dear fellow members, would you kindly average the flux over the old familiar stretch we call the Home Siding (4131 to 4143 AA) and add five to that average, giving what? 9.17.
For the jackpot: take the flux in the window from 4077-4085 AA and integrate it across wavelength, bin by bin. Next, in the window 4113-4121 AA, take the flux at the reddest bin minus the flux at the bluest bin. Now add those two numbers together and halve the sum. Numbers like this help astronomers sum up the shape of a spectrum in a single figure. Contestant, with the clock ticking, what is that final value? 16.9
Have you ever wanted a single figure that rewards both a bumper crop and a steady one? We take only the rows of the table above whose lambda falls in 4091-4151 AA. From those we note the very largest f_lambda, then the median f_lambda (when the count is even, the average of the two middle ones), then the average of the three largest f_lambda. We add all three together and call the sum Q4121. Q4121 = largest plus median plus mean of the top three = 13.1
